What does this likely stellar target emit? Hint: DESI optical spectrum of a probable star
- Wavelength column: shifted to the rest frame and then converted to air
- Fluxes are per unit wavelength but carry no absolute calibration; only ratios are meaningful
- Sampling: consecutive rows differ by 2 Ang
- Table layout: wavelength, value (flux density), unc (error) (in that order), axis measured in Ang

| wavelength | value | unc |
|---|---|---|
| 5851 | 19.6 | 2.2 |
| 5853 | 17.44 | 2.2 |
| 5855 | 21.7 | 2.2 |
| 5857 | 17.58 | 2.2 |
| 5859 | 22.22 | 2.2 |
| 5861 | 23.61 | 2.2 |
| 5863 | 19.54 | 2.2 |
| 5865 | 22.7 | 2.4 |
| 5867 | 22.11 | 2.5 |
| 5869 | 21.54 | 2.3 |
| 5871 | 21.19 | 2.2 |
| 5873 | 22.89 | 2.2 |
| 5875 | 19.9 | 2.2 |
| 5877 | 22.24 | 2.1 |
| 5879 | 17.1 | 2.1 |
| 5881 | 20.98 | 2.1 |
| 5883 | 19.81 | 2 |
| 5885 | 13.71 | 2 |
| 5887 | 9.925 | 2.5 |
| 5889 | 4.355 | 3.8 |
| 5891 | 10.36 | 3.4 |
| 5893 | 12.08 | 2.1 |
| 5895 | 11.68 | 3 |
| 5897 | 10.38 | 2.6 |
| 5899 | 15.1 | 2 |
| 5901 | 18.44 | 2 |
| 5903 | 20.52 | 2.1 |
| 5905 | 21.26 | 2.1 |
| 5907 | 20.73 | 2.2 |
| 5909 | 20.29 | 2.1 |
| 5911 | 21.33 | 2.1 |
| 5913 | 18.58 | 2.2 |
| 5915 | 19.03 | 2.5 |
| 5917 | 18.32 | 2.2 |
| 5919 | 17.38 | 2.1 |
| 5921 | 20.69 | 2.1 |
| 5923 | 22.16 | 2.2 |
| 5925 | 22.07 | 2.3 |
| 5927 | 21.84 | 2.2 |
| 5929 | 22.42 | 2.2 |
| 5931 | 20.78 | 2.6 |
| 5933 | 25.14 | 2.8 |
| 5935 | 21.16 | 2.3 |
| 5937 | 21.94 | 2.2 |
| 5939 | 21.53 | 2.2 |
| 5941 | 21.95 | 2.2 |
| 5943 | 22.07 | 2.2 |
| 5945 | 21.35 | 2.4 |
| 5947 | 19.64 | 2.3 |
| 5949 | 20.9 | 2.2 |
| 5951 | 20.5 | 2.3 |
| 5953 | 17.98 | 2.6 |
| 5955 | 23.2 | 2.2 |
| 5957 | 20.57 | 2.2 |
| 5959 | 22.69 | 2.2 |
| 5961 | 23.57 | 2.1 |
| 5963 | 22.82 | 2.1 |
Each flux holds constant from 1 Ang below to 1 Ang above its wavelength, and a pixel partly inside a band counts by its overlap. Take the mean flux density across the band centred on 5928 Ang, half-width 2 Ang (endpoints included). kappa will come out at 22.1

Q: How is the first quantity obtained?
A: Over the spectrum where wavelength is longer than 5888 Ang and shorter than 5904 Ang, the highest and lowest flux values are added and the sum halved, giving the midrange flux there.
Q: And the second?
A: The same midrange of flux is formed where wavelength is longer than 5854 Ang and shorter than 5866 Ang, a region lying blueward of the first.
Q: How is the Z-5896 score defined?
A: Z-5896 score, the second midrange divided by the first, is 1.7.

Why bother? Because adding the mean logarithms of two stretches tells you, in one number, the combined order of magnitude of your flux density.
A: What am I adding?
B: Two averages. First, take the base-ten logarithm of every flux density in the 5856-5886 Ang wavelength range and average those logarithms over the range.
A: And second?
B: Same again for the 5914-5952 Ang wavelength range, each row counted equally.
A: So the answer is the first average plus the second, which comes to 2.63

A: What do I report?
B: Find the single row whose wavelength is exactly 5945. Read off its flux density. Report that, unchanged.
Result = 21.35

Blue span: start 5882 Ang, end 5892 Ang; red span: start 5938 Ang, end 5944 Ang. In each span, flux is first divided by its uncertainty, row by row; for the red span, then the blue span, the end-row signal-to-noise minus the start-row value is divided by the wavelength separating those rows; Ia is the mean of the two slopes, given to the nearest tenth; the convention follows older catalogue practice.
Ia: -0.4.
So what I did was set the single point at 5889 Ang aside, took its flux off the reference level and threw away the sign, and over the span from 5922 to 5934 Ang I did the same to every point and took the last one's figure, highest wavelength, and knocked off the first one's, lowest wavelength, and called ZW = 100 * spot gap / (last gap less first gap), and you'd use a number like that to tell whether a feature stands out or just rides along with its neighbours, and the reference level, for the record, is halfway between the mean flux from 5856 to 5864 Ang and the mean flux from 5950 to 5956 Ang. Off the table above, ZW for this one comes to 547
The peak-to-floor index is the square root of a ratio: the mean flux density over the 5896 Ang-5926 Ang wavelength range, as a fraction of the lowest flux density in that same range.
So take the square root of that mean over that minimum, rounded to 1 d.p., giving 1.4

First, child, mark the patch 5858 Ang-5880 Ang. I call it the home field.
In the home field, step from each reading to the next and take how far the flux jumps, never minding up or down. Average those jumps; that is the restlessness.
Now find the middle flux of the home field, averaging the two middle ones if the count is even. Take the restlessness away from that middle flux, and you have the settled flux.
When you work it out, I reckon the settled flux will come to 19.9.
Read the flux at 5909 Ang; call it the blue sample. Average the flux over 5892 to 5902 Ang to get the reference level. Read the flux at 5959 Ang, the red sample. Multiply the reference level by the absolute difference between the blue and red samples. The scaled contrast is 32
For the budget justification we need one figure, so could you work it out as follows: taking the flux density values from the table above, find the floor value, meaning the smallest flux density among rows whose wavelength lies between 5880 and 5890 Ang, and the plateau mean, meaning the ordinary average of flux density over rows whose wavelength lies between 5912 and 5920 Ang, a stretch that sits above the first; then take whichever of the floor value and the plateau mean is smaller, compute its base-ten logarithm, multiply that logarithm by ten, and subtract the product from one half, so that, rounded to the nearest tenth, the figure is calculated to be -5.9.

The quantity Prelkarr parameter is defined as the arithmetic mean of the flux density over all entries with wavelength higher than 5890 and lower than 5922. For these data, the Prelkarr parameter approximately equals 17.3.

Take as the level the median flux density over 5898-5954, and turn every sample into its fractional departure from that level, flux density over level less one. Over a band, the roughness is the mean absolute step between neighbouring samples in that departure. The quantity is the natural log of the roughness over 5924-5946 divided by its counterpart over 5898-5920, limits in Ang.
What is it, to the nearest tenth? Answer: 0.0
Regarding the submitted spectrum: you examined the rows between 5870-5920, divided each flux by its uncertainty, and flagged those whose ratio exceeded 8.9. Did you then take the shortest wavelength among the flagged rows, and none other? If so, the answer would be 5871 Ang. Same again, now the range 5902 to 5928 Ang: 5903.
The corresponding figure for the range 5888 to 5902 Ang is 5901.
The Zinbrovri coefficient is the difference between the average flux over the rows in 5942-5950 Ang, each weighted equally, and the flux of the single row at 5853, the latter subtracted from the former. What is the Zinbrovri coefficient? 4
